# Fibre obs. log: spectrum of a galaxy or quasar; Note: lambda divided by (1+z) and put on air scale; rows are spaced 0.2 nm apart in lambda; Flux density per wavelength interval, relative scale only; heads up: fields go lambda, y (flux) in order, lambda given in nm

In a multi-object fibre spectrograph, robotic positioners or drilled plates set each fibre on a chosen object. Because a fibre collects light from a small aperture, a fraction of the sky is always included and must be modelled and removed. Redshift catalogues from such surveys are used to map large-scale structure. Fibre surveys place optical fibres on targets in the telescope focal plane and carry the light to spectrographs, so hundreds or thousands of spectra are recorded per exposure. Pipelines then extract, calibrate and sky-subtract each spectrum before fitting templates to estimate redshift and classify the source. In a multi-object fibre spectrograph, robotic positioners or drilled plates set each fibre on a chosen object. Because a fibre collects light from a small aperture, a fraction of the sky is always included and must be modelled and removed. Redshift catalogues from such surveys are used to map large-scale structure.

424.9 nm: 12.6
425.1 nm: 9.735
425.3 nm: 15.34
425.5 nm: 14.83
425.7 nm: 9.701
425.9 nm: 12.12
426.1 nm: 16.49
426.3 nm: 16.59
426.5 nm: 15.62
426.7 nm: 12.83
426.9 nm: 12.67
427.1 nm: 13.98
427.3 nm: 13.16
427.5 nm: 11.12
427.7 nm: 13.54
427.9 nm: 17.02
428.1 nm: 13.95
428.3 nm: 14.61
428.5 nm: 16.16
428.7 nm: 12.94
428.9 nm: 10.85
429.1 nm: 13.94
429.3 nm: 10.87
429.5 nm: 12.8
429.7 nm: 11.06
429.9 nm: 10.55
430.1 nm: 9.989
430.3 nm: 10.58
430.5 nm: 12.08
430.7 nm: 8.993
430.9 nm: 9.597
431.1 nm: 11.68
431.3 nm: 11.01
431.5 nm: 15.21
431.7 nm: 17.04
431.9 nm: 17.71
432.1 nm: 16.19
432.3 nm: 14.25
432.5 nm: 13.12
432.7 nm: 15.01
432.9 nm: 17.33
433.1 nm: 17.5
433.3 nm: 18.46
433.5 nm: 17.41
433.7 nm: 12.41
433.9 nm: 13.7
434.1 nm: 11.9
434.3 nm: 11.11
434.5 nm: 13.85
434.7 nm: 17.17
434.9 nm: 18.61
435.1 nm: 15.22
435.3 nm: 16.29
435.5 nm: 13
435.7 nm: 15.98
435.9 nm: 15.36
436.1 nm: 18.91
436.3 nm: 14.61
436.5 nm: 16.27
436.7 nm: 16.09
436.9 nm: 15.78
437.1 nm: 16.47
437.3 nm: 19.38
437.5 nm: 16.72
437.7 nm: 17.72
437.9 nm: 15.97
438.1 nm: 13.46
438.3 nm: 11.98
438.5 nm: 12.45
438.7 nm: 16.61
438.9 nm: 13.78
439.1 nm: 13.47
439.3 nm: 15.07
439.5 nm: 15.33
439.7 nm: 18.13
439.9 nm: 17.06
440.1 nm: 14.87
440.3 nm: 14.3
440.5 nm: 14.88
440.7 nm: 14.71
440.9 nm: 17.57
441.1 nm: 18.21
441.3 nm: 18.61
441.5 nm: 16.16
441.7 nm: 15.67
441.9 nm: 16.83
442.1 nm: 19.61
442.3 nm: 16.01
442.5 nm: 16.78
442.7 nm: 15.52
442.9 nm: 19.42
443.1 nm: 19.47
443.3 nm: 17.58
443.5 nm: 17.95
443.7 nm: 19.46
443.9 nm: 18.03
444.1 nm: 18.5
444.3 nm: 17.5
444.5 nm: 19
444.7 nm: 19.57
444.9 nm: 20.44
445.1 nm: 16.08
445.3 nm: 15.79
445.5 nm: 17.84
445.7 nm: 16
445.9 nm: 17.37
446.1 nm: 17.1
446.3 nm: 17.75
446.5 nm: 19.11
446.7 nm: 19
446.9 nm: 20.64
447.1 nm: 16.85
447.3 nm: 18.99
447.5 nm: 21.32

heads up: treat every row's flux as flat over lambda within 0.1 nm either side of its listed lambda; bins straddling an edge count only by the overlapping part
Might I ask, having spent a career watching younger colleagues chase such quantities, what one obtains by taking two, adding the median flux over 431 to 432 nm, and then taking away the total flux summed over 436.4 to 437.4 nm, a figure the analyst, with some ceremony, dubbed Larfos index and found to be -67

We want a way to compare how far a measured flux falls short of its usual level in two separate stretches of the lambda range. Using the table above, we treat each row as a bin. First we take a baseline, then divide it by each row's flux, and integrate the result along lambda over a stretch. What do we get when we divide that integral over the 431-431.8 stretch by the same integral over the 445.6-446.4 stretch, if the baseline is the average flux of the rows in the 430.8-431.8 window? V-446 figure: 1.28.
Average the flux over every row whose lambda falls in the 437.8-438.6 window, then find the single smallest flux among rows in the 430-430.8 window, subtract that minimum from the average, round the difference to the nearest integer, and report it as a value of 4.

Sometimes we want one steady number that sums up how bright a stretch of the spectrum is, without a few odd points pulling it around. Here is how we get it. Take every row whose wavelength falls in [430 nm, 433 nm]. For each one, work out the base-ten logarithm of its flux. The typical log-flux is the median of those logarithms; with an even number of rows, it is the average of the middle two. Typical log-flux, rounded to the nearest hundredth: 1.12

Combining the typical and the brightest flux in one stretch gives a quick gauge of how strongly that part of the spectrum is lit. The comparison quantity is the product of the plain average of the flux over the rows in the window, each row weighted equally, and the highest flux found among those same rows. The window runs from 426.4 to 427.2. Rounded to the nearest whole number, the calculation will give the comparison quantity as 215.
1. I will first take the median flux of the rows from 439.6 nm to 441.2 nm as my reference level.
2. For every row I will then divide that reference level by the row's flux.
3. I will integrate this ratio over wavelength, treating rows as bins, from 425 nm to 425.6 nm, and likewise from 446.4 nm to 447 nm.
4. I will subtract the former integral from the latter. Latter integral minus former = -0.262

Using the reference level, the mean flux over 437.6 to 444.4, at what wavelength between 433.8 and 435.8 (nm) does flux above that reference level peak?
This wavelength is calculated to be 434.9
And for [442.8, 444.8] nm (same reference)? 444.7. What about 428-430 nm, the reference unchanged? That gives 428.5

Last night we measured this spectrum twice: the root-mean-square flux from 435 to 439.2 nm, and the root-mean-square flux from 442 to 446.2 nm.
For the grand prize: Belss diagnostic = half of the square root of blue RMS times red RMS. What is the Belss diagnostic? 8.4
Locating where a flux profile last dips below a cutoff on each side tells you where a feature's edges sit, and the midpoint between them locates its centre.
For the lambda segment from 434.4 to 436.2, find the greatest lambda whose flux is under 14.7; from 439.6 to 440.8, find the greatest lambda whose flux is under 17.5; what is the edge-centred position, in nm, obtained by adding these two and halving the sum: 438.10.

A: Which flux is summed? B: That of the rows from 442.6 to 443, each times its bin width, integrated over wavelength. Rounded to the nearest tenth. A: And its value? 7.0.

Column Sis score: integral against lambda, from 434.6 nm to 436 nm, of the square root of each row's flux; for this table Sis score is 5.6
